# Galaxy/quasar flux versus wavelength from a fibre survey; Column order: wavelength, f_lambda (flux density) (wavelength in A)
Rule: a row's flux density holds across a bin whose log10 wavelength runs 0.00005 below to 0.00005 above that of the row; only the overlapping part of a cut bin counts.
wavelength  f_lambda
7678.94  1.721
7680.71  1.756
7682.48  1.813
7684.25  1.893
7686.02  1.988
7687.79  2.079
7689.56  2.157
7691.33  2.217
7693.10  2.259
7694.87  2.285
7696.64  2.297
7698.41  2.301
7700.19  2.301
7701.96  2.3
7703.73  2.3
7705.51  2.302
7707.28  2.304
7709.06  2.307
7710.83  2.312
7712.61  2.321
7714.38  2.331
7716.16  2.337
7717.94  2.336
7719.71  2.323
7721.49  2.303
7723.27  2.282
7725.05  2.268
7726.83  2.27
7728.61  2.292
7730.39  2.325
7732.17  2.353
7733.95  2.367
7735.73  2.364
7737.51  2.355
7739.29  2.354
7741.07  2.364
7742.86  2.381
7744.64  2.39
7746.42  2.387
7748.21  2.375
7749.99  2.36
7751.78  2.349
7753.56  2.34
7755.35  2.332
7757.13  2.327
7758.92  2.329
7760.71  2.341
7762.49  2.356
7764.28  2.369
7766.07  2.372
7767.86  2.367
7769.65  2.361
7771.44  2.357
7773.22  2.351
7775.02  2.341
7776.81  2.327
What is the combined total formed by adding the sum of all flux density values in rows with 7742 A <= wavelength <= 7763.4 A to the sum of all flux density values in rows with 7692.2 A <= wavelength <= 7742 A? 93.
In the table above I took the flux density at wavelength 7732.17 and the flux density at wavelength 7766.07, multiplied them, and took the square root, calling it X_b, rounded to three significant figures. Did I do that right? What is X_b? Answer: 2.36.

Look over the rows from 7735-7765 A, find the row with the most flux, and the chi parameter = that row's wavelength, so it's 7744.64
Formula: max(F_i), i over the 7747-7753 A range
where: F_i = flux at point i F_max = 2.375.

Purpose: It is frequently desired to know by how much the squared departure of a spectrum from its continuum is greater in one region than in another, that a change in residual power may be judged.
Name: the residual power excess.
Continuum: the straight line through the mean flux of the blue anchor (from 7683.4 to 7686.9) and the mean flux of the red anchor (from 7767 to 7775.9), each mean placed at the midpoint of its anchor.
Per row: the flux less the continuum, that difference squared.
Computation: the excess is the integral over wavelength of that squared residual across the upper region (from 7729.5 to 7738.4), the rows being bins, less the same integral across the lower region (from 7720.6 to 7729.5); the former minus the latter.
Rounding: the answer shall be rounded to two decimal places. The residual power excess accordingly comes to 0.08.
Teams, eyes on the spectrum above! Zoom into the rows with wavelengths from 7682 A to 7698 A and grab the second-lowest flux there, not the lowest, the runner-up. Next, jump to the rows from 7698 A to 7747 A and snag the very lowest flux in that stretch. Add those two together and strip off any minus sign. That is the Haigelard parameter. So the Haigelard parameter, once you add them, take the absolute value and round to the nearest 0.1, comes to 4.2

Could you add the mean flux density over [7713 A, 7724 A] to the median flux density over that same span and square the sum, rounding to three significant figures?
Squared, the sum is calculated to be 21.6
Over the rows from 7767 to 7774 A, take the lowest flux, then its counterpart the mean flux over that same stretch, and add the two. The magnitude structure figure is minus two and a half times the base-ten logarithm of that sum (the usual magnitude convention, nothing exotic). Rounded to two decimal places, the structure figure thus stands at -1.68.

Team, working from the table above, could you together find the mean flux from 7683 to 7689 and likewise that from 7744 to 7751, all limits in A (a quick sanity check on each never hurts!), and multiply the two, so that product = 4.72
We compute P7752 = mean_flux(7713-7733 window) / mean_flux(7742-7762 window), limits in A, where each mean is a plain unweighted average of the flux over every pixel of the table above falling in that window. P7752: 0.98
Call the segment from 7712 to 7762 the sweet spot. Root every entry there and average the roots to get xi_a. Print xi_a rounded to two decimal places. 1.53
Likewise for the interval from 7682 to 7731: 1.50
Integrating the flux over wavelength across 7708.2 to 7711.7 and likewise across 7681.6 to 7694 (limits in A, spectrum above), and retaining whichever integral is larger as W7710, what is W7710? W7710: 25.5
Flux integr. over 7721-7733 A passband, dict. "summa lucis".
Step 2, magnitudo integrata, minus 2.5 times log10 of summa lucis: -3.6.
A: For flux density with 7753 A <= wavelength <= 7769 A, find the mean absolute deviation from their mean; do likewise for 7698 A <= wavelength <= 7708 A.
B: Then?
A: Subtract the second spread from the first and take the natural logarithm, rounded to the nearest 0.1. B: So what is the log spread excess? -4.2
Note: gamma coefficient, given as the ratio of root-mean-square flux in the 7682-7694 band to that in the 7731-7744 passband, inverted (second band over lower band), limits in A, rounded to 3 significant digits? 1.14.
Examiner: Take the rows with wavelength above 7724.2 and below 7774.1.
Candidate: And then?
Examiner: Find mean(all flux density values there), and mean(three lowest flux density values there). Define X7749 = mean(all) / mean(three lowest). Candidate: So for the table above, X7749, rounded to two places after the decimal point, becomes 1.03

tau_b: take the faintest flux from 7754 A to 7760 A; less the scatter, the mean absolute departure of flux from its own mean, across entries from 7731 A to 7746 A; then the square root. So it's 1.522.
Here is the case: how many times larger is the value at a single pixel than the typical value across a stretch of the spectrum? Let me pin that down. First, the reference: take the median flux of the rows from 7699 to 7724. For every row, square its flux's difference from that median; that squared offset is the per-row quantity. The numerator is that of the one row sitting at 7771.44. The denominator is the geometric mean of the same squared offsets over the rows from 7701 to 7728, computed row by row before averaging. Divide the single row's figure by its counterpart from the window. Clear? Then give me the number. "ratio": 27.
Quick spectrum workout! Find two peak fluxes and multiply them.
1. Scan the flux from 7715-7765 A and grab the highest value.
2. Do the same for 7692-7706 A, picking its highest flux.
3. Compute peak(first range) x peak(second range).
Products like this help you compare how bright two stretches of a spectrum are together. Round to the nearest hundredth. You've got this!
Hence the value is 5.50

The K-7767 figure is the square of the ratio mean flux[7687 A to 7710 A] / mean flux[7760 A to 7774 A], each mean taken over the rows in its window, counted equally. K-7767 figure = 0.92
